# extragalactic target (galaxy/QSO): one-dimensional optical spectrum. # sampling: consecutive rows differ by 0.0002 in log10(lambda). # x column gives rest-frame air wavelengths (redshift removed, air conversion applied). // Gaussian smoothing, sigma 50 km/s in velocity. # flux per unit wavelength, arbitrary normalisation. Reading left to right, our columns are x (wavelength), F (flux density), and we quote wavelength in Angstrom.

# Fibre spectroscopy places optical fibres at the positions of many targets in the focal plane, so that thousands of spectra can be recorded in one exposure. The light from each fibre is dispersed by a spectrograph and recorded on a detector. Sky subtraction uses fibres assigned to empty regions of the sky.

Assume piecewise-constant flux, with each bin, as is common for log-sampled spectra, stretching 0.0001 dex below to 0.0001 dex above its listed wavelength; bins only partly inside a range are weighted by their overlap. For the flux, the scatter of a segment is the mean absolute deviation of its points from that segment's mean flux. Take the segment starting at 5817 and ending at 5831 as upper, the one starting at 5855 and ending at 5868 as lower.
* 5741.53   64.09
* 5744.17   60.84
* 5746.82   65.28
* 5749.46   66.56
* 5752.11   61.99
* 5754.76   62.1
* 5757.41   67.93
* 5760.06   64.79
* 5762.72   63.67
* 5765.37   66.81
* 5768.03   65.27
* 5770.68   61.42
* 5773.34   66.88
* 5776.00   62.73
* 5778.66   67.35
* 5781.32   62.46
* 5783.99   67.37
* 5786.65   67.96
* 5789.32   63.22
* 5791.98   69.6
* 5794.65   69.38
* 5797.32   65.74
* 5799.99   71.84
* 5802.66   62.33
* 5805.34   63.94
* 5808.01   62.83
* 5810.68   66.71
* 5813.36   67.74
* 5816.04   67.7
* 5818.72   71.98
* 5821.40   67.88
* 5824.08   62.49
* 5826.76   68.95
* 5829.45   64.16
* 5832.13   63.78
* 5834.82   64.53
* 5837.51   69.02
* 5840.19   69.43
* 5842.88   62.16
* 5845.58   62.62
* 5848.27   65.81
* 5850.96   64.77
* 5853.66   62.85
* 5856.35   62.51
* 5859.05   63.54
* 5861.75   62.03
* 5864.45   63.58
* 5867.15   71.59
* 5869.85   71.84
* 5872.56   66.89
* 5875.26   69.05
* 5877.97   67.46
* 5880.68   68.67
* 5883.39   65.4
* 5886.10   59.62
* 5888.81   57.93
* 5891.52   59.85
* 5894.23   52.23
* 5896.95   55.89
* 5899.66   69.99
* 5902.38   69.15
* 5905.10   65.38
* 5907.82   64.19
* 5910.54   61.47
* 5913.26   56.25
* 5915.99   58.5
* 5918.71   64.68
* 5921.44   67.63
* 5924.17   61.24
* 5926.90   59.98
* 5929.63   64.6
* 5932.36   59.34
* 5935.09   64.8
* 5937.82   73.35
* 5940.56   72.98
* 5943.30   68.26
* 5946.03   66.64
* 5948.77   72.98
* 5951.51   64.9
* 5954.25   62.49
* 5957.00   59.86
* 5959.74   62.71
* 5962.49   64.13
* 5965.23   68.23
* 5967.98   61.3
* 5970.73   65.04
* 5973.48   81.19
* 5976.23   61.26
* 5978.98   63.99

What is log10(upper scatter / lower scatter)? 0.0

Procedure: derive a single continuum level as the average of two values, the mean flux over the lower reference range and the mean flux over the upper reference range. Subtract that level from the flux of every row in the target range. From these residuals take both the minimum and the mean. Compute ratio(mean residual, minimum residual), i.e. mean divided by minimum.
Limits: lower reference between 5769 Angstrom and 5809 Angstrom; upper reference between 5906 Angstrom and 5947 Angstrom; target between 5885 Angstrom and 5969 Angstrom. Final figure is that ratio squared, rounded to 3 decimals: 0.012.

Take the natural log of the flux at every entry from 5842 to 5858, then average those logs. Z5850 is 4.150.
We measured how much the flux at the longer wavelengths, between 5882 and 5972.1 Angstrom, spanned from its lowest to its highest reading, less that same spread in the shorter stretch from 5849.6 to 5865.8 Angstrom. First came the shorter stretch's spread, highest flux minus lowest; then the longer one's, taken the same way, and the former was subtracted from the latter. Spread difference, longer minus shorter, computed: 18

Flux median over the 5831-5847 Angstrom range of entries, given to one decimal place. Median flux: 64.2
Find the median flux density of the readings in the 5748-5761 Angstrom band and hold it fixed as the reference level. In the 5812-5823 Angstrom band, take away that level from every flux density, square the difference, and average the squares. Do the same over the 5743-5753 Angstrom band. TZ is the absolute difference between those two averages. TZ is 13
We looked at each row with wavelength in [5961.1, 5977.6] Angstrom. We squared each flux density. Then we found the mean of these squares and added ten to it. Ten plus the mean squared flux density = 4527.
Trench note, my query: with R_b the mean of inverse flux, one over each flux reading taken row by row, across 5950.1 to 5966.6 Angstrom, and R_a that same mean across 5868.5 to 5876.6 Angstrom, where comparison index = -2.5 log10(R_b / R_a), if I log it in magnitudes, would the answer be -0.091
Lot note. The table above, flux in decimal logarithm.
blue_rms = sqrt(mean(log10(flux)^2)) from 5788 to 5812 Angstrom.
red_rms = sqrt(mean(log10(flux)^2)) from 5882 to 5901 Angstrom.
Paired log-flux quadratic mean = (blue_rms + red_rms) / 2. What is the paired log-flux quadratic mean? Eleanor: 1.80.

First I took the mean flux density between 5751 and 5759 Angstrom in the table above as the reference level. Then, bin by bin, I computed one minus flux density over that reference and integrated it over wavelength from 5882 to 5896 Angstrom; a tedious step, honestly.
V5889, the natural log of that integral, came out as 0.1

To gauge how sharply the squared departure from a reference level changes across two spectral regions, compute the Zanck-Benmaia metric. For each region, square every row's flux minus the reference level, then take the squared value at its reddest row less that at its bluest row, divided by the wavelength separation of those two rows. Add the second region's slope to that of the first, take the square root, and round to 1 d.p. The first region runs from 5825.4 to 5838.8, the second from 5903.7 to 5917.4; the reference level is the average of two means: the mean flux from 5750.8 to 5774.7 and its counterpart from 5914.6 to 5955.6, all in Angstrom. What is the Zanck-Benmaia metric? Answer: 2.0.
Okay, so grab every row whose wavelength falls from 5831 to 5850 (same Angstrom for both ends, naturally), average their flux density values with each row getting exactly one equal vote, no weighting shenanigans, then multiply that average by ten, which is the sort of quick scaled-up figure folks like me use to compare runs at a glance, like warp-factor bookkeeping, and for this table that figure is 653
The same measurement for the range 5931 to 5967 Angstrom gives 662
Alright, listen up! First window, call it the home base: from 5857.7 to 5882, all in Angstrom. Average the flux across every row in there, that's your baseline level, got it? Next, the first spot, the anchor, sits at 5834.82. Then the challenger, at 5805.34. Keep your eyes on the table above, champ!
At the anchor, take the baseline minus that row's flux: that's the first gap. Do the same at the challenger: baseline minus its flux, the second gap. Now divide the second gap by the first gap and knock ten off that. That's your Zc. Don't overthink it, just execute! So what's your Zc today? -8.8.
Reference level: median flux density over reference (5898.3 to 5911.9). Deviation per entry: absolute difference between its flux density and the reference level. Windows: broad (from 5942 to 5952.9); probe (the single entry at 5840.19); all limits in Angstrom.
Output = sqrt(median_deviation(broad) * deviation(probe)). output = 2.9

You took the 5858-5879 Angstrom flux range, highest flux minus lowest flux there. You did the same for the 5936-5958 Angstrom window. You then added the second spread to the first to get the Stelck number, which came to 23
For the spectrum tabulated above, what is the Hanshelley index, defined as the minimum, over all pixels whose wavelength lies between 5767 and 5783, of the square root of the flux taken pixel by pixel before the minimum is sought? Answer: 7.84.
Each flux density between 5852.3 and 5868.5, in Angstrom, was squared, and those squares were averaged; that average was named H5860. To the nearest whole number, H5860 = 4152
